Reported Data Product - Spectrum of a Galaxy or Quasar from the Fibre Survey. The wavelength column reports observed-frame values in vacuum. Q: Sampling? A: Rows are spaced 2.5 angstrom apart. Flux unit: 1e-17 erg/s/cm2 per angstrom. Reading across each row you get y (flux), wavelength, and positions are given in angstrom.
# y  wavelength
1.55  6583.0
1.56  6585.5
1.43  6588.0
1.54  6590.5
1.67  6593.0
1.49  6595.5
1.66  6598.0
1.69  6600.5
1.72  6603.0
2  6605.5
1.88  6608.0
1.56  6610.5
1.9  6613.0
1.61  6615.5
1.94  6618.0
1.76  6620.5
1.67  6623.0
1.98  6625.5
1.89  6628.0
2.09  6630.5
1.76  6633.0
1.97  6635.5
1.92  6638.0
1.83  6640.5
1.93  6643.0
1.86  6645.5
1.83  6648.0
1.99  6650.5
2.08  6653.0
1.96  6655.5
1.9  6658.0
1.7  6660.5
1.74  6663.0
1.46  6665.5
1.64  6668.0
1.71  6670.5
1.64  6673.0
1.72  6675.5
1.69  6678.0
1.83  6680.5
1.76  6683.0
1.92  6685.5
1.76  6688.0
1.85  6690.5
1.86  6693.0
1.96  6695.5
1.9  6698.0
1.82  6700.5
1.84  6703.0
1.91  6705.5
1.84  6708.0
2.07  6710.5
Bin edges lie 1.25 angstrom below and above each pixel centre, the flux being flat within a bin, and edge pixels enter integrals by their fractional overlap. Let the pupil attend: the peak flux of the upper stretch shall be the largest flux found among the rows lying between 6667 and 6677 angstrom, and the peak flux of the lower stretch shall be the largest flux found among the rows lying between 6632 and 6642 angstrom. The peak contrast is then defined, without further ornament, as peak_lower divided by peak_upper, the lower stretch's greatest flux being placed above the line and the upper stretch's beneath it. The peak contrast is 1.15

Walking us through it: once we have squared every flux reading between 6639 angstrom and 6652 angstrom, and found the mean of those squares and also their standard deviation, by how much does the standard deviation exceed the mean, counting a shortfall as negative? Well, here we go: -3.3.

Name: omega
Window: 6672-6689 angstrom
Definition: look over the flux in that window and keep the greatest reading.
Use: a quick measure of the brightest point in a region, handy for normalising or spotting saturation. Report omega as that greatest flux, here 1.92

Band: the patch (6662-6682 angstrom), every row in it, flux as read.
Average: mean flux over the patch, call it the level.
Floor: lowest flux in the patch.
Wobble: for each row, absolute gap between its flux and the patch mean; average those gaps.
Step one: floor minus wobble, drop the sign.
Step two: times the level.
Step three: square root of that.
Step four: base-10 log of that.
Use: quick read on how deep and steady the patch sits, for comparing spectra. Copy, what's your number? 0.183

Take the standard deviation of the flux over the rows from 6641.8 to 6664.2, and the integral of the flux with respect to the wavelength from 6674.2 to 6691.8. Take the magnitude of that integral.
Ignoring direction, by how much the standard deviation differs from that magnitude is 31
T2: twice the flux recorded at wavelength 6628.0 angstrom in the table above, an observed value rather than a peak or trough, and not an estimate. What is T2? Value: 3.78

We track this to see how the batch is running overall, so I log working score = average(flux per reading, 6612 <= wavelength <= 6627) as 1.81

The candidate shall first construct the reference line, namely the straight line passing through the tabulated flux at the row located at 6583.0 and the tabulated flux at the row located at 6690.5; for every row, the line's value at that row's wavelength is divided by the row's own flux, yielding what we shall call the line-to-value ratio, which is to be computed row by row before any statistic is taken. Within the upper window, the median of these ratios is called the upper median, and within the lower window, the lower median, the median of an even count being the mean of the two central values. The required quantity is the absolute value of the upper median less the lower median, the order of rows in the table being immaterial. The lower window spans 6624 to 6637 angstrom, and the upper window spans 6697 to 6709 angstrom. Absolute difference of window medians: 0.16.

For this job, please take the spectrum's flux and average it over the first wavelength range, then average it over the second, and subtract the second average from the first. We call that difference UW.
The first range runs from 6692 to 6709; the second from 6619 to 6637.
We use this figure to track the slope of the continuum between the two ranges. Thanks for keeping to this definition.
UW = 0.001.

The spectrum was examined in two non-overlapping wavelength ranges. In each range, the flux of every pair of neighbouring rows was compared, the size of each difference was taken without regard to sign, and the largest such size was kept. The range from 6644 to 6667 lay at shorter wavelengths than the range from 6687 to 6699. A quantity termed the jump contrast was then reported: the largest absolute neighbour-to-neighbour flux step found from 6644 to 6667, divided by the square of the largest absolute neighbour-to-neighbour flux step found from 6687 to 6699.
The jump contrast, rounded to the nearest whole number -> 28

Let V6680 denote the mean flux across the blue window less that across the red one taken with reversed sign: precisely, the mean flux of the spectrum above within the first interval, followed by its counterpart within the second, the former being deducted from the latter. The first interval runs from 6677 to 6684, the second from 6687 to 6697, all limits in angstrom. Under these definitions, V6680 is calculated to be 0.10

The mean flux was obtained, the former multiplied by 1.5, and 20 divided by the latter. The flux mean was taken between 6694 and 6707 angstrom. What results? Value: 7.07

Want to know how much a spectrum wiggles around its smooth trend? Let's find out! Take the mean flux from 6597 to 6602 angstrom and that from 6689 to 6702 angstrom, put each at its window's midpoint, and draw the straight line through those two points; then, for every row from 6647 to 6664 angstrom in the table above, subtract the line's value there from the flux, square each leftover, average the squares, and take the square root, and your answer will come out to 0.162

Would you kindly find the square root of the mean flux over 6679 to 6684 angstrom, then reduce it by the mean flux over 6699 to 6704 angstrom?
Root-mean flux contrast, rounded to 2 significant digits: -0.49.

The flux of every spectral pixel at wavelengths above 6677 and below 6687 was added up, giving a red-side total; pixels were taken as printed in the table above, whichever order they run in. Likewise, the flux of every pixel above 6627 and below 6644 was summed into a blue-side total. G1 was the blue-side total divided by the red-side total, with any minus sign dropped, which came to 1.9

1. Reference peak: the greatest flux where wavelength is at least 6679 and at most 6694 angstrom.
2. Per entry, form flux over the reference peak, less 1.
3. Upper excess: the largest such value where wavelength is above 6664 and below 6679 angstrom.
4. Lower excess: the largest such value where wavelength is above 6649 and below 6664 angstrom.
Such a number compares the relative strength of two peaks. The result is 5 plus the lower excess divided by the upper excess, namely 4.2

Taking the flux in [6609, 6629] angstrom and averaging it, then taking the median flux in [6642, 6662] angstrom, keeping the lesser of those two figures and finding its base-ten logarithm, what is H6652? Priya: 0.253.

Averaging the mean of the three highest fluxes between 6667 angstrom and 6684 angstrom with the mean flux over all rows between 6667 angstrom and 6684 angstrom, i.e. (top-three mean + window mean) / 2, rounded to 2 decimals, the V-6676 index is 1.74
